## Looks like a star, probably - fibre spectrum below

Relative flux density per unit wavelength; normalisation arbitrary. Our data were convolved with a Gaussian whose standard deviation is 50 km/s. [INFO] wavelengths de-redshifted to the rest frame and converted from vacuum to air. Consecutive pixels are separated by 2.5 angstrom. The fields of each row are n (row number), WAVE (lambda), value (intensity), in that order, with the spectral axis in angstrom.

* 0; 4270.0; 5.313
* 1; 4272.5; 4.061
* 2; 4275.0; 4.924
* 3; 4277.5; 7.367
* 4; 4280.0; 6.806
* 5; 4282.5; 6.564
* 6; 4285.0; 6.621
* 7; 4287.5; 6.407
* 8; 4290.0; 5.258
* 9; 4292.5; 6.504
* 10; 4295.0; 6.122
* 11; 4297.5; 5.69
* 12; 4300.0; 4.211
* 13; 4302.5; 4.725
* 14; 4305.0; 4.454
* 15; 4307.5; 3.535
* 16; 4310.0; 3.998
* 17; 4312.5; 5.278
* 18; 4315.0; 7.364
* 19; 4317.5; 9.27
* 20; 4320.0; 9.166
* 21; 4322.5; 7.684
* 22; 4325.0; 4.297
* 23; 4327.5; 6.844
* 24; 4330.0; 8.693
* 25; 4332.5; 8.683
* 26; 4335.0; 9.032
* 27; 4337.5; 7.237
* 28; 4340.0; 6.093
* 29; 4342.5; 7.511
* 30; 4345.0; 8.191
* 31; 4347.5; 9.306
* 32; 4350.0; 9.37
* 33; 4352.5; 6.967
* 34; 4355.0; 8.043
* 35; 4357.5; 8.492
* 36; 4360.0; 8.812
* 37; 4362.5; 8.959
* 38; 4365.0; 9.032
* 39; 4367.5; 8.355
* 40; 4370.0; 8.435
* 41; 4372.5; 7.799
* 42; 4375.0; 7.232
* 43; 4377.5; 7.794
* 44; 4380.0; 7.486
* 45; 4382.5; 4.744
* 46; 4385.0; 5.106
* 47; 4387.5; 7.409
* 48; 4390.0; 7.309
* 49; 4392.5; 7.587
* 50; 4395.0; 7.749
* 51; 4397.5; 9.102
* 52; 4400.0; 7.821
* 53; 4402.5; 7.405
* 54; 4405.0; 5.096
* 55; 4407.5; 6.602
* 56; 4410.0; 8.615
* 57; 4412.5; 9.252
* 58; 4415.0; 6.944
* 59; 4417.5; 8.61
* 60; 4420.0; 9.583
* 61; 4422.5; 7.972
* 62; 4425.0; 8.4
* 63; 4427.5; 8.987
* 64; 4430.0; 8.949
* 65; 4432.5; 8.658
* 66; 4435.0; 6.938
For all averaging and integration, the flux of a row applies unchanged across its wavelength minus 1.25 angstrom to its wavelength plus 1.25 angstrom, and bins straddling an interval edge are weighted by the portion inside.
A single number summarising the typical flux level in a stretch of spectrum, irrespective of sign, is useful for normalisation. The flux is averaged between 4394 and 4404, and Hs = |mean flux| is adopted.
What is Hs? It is 8.0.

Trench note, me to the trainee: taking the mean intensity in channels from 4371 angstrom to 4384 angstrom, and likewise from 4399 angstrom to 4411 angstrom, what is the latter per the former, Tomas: 1.01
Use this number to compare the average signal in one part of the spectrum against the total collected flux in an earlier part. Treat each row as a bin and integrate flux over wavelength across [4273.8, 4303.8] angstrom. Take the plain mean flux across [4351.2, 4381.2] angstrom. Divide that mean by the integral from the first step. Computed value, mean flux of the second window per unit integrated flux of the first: 0.046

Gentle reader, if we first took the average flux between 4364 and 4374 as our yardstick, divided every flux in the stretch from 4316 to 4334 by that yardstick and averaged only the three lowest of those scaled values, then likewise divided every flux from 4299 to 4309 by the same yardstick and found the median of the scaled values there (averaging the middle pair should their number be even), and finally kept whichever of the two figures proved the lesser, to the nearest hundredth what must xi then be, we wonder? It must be 0.52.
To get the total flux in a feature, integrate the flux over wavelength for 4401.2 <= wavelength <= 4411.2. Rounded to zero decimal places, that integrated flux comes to 69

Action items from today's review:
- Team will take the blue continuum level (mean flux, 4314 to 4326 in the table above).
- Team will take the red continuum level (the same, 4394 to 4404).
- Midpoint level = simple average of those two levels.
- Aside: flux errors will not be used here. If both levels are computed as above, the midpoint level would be 7.8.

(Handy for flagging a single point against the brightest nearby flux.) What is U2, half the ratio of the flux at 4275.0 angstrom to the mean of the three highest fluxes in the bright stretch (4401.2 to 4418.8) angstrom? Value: 0.28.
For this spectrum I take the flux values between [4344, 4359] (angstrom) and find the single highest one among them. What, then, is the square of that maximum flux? 88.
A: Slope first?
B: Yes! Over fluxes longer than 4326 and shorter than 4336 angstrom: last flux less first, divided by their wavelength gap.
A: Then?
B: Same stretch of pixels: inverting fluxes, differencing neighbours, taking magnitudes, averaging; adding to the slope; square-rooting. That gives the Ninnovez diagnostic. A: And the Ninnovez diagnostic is 0.55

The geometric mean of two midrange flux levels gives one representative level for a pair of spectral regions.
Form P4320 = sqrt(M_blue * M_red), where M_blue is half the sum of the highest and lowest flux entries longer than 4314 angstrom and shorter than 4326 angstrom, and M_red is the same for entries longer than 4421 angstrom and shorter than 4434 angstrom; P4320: 7.58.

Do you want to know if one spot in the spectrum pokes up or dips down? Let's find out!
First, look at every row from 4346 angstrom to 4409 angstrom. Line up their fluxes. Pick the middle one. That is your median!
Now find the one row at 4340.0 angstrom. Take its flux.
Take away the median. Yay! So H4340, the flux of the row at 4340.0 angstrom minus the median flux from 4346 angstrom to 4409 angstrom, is -1.7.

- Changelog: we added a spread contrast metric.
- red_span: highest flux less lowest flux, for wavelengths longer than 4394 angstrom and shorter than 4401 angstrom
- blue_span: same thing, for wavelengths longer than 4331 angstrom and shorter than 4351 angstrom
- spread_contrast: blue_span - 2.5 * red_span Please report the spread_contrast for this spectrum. 0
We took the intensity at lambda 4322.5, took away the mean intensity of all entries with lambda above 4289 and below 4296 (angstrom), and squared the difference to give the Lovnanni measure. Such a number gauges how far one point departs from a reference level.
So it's 3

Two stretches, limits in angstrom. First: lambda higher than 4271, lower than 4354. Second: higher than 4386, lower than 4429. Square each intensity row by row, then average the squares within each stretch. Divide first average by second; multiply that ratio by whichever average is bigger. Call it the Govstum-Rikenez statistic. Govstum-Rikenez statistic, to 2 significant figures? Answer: 47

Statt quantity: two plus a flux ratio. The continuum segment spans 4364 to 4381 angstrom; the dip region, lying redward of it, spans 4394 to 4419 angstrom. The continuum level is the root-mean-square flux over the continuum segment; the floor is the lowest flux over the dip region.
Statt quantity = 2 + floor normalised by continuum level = 2.63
